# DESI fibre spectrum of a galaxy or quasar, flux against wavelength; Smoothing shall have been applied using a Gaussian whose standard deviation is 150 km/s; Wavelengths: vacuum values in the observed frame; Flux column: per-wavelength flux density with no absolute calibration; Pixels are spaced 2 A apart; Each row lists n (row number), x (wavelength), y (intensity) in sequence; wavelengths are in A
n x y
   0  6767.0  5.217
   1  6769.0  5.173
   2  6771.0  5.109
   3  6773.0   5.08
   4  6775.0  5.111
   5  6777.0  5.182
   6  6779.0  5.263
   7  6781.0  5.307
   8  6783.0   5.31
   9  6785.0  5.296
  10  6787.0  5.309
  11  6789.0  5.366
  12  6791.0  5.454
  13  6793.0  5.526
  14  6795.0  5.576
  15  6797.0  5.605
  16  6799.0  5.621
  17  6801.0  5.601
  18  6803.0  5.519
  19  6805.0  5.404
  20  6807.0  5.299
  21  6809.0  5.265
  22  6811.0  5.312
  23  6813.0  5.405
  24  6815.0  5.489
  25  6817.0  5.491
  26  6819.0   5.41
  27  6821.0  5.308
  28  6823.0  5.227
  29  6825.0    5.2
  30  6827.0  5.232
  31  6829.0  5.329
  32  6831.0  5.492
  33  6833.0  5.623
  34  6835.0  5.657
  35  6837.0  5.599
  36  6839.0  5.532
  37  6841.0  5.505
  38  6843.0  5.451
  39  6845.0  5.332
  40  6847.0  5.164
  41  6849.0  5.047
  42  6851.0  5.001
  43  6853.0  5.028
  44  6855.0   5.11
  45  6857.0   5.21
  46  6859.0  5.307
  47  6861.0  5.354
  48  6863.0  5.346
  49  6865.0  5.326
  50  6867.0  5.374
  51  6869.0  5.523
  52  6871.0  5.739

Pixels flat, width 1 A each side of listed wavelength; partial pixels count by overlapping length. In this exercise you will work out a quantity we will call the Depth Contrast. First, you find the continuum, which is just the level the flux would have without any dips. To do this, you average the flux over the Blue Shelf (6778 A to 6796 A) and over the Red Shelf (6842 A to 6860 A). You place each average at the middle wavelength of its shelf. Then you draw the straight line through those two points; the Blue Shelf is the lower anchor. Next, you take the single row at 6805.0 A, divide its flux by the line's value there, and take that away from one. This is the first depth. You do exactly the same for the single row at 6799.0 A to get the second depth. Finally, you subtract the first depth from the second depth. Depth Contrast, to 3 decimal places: -0.037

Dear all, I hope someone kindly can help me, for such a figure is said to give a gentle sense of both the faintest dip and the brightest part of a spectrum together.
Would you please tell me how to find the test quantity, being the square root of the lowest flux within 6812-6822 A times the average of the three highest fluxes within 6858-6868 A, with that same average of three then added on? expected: 10.7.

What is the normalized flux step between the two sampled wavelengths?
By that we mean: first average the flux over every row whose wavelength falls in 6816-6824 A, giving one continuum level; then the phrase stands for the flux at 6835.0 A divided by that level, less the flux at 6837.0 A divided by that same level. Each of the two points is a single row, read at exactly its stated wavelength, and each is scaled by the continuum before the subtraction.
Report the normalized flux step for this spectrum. 0.011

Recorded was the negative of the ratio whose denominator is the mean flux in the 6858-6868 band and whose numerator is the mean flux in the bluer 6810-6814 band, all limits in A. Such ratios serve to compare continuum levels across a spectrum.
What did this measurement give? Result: -1.00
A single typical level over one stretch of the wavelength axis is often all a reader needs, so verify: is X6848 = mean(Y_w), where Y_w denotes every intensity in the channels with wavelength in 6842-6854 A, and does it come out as 5.17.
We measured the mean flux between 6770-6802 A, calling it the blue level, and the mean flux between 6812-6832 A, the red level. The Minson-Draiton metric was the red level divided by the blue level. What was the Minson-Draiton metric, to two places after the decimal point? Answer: 1.00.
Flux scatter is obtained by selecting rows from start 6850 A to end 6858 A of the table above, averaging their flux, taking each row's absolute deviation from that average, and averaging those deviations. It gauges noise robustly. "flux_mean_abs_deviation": 0.073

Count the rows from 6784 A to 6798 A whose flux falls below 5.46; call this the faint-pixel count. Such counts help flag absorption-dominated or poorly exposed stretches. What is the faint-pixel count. 4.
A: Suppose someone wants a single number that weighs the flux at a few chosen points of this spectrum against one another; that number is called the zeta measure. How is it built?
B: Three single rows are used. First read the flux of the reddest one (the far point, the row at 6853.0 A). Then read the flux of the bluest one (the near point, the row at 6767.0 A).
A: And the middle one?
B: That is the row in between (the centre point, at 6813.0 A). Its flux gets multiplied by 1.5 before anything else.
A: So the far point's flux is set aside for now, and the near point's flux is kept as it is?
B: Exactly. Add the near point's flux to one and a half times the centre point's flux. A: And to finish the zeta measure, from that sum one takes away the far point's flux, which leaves 8.30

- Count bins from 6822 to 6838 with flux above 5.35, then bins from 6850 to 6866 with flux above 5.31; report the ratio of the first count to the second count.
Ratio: 1.3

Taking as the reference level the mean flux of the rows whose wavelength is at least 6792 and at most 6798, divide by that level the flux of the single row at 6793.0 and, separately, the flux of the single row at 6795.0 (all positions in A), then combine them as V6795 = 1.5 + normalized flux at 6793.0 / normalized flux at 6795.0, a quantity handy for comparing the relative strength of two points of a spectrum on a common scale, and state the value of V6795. 2.49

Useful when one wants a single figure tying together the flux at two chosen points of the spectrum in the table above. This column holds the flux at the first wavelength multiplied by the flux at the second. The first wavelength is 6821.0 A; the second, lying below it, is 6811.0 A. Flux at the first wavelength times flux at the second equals 28.2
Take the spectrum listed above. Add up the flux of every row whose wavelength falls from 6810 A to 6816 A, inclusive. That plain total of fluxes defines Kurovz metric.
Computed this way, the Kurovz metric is 16.2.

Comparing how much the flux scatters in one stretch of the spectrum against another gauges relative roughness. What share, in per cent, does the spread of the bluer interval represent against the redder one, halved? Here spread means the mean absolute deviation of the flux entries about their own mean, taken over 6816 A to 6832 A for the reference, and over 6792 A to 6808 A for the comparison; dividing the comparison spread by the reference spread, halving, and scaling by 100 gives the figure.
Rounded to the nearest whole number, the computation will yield 44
